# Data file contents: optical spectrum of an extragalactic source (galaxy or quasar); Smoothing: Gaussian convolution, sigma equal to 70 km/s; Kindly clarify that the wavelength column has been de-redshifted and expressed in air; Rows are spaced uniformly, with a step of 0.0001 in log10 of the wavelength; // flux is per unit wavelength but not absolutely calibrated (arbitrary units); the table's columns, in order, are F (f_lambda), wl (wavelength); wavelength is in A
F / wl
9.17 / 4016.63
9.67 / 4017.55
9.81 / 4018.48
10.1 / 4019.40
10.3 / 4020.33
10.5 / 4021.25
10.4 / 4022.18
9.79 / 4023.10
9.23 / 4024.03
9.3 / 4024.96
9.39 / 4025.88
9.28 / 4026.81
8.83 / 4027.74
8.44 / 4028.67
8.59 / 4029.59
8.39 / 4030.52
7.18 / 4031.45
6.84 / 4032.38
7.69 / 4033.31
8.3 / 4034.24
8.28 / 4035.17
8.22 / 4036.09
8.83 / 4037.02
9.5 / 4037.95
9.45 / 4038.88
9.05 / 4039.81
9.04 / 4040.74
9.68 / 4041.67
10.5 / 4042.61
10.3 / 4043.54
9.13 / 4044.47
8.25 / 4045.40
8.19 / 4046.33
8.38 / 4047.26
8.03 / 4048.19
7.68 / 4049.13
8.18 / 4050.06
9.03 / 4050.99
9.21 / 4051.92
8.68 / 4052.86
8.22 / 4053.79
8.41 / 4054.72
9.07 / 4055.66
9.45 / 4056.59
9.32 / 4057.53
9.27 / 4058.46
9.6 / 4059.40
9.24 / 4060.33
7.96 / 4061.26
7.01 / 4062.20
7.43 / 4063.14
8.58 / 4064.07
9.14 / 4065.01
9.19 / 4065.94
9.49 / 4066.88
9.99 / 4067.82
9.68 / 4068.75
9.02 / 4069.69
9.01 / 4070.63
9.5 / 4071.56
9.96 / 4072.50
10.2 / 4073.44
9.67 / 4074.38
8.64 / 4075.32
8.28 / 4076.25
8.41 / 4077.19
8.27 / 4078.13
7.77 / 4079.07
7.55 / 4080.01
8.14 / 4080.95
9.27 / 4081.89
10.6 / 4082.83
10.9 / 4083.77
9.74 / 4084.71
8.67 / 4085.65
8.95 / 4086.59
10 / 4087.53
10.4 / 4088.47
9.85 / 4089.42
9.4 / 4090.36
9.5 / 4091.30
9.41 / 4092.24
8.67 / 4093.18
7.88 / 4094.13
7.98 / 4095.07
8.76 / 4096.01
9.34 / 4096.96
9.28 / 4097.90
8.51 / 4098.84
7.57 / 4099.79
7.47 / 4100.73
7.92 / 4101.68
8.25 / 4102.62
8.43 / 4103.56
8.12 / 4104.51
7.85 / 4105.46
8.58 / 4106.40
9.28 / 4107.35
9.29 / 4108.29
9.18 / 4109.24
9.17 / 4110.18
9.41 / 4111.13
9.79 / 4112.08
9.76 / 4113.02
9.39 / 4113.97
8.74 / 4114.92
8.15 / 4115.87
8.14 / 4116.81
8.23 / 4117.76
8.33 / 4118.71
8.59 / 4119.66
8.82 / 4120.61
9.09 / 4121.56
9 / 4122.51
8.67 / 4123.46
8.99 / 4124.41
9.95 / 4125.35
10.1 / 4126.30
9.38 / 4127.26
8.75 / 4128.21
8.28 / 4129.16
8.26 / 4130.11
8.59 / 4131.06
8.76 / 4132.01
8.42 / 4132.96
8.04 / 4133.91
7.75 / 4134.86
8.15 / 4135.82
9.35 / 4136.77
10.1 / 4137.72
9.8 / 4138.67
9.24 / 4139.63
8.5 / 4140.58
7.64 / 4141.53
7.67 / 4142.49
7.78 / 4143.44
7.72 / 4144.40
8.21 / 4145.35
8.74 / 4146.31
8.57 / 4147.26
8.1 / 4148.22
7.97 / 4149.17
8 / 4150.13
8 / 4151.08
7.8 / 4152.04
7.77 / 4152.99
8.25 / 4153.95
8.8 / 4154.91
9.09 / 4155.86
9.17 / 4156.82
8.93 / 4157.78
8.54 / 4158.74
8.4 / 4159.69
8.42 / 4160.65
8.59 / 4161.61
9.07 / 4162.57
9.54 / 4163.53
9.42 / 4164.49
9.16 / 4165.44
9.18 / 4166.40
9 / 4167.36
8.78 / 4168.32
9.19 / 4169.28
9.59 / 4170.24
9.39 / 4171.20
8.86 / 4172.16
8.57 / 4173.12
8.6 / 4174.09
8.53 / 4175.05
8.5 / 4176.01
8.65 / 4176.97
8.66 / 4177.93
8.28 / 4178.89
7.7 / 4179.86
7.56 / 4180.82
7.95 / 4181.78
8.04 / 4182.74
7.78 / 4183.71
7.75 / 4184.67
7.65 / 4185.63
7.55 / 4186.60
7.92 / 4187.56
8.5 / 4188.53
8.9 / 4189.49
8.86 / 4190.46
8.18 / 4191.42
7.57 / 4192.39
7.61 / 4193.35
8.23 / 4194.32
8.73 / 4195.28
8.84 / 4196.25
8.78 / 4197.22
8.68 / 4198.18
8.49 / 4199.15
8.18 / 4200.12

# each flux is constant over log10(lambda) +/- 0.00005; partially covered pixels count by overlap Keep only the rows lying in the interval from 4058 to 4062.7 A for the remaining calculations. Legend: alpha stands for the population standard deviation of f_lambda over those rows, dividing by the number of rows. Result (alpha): 0.98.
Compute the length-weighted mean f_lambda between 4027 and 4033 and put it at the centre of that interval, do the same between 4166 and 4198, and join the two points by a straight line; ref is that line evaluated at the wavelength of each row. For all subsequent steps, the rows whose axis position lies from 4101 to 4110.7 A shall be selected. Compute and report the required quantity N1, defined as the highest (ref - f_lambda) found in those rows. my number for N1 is 0.40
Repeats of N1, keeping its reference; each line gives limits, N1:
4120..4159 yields 0.69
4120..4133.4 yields 0.05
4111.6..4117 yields 0.14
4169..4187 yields 0.88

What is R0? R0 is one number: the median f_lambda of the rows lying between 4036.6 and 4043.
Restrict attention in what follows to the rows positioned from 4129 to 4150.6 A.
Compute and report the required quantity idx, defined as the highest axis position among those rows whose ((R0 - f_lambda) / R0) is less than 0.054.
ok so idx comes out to 4139.63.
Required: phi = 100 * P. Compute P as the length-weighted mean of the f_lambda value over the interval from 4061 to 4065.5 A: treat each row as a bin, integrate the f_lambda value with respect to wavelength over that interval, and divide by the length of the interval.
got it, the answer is 803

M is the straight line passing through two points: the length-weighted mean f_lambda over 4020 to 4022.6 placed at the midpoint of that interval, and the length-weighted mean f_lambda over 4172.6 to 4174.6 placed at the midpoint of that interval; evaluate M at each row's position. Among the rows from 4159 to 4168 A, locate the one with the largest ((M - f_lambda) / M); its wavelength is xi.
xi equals 4159.69 A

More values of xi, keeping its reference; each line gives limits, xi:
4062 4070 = 4062.20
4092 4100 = 4099.79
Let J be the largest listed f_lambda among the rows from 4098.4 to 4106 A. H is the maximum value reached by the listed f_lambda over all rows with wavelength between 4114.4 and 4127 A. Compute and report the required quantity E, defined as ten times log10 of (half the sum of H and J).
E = 9.7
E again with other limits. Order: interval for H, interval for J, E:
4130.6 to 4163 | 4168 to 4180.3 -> 9.9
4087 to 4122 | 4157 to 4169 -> 10.0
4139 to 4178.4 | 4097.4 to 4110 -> 9.7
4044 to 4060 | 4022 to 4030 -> 10.0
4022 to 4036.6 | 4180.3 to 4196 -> 9.8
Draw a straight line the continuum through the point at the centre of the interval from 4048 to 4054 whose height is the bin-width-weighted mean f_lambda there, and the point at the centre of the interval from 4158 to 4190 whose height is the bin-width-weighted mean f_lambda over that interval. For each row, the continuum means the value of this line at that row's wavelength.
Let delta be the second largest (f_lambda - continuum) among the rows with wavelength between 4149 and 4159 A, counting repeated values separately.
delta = 0.6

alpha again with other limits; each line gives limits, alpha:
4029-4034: 0.67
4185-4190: 0.52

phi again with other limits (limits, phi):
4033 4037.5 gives 830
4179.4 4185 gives 781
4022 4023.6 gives 1004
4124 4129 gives 937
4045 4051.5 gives 826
